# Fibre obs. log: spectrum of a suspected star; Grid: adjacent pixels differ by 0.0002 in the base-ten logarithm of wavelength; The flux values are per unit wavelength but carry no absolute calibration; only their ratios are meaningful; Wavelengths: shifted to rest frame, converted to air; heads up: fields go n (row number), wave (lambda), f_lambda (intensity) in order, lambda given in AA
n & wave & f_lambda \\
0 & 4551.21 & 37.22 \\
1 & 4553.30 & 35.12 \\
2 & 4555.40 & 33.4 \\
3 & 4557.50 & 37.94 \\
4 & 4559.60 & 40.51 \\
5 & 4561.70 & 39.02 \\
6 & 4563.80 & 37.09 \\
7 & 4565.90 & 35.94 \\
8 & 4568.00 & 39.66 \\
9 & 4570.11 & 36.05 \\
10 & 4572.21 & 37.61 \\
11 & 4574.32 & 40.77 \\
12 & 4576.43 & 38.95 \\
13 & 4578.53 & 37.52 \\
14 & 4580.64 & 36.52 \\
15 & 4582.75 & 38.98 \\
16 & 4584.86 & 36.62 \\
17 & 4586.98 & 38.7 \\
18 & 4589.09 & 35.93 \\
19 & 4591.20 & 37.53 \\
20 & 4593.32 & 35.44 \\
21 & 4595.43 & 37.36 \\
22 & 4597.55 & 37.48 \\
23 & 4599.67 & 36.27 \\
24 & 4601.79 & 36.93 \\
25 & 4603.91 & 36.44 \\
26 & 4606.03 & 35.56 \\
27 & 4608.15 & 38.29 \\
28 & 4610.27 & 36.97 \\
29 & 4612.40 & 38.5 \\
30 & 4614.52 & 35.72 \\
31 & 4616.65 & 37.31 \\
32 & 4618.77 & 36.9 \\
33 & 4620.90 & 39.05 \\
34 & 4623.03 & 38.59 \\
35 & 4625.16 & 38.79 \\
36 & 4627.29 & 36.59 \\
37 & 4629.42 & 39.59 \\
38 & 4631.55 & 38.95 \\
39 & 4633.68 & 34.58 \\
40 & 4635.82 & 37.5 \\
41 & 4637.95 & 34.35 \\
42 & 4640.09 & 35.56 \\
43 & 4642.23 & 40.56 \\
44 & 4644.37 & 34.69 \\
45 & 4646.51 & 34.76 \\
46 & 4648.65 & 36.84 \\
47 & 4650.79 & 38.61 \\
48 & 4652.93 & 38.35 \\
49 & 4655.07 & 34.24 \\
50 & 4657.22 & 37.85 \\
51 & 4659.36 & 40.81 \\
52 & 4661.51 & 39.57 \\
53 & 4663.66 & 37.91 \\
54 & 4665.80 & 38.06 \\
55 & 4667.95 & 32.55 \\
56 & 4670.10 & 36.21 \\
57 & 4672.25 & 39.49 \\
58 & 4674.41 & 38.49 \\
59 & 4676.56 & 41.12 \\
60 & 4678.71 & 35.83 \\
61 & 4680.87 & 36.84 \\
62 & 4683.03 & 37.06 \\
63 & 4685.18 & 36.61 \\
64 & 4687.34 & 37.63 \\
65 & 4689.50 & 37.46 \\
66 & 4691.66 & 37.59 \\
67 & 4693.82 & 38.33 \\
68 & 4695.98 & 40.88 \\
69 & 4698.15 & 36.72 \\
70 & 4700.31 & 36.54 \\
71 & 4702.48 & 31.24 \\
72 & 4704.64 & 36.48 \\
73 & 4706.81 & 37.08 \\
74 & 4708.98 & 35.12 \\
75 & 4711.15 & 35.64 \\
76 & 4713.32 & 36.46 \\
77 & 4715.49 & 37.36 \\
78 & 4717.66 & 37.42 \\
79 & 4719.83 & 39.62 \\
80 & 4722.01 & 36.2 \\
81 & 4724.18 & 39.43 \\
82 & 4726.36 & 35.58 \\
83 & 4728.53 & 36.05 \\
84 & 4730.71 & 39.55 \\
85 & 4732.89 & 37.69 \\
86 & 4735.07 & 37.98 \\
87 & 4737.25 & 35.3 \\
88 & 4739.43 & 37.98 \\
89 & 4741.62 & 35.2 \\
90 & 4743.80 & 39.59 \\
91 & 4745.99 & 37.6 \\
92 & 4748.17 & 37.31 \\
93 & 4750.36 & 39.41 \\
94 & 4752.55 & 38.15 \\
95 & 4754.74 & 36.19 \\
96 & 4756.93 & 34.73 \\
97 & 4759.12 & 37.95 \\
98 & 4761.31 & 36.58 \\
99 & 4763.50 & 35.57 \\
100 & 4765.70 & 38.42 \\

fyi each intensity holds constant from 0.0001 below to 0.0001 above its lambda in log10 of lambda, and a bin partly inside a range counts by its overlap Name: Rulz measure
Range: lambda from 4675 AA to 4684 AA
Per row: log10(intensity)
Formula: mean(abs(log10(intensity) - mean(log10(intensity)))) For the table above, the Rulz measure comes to 0.0191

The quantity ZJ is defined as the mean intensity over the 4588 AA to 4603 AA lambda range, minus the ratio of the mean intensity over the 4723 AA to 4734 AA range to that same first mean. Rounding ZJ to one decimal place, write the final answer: 35.7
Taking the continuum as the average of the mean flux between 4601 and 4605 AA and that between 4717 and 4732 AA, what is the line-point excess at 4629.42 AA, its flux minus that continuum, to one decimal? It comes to 2.4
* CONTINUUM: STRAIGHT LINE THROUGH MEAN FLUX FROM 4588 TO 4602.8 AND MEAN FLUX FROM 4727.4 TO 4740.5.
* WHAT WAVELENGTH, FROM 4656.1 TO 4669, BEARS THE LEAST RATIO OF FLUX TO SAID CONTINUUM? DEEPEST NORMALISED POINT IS 4667.95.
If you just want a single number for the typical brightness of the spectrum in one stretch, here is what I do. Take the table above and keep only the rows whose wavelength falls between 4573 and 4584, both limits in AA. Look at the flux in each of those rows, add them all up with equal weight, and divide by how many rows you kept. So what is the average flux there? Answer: 38.5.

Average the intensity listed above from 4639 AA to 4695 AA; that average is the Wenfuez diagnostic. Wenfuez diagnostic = 37.4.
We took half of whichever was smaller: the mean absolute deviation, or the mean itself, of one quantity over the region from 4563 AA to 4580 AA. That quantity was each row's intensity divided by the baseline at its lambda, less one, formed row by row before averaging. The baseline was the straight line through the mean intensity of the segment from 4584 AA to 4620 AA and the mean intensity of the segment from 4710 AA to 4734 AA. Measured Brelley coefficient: 0.015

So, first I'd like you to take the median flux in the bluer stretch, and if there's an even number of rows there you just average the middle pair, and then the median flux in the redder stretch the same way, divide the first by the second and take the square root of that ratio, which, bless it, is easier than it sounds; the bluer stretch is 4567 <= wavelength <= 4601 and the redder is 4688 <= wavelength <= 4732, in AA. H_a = 1.01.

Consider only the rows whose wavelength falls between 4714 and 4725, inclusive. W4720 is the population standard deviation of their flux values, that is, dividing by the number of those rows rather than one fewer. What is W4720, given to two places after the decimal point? 1.32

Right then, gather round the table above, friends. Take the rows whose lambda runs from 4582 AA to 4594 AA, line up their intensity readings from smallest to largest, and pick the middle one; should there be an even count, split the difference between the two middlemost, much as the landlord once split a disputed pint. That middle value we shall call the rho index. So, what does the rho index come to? 37.1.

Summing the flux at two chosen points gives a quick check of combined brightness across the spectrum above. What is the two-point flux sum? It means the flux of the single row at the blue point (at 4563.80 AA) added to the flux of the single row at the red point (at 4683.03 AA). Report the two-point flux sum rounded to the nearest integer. 74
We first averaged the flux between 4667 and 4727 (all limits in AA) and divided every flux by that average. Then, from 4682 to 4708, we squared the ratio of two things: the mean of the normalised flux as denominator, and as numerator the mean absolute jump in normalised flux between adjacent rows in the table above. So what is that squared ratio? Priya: 0.0026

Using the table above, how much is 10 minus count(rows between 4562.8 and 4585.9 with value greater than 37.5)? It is 4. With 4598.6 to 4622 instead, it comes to 7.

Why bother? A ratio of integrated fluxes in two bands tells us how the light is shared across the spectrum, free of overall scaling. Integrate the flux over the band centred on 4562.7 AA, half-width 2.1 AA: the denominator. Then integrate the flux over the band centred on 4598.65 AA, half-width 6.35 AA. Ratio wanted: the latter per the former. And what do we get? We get 2.91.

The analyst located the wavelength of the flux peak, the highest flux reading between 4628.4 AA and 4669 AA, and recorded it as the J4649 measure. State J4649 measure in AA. 4659.36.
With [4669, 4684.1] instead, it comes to 4676.56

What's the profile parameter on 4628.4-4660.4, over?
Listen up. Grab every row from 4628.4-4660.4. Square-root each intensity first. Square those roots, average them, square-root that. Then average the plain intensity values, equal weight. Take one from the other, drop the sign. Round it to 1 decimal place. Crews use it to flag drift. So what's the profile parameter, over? 31.1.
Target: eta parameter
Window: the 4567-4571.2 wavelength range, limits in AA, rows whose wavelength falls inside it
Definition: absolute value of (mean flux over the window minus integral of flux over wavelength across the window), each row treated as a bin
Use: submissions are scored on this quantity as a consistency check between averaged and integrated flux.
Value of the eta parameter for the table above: 121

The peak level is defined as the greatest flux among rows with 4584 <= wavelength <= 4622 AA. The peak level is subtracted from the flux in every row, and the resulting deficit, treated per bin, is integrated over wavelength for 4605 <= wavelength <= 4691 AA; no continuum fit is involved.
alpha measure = -145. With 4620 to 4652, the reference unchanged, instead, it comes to -57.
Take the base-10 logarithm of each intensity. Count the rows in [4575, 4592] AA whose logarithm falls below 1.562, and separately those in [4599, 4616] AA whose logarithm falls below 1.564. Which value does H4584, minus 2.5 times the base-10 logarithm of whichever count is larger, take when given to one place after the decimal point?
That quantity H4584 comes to -1.5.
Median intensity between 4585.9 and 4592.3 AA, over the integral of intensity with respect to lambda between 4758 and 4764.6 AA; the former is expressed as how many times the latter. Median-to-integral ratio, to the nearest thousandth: 0.155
